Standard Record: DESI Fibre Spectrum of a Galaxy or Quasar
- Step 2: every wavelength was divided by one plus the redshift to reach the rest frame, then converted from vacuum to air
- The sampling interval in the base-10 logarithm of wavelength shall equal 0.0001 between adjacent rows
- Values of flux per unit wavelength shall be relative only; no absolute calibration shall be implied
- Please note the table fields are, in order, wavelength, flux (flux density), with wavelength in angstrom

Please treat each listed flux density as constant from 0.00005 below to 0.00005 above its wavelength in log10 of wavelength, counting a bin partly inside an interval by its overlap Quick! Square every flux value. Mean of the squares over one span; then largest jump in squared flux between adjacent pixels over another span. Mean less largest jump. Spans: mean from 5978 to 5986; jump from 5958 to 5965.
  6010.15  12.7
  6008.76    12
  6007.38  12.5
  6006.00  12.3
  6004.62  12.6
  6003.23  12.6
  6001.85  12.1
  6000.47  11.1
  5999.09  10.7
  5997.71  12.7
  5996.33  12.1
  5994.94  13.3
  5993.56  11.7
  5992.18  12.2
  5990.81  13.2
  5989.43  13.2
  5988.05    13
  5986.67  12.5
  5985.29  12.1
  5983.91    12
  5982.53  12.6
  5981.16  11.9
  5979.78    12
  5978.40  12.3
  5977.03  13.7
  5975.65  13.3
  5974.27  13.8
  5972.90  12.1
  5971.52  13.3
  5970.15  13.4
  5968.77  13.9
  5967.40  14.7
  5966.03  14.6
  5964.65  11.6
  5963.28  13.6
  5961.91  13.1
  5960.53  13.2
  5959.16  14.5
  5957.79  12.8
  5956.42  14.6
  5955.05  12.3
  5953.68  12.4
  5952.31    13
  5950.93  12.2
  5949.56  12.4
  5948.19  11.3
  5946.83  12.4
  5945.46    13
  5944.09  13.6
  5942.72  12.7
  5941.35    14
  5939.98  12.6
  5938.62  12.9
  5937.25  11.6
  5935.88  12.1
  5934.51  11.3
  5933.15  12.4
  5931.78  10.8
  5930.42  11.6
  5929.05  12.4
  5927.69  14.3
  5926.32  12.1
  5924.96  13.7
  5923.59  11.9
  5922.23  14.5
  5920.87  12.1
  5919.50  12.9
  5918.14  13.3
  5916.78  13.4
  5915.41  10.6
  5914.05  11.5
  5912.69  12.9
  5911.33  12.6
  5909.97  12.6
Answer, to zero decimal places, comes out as 97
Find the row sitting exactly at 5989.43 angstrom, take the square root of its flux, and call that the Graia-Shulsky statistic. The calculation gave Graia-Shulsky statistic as 3.63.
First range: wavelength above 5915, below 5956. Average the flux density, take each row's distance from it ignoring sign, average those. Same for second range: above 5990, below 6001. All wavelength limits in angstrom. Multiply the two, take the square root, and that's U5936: 0.7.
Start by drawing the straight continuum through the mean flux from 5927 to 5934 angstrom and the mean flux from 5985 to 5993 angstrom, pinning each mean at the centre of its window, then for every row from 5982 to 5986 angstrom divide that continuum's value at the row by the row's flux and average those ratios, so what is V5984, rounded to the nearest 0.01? 1.04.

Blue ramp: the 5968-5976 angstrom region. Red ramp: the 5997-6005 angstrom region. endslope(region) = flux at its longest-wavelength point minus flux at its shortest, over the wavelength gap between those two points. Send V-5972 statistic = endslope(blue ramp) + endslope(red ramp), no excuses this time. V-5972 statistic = -0.1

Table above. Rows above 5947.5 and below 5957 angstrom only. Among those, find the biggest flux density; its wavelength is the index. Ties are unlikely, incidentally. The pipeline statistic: 5956.42 angstrom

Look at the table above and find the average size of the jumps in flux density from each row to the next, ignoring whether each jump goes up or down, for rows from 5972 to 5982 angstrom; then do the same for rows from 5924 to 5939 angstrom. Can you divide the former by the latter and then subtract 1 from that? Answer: -0.4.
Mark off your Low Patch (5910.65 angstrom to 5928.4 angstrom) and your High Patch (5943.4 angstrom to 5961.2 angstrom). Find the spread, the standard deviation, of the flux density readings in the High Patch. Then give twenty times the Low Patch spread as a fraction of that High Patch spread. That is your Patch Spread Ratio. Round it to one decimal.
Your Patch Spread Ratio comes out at 24.2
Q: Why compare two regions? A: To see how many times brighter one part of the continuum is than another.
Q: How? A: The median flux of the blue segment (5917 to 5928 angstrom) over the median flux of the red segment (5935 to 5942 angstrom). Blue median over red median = 1.04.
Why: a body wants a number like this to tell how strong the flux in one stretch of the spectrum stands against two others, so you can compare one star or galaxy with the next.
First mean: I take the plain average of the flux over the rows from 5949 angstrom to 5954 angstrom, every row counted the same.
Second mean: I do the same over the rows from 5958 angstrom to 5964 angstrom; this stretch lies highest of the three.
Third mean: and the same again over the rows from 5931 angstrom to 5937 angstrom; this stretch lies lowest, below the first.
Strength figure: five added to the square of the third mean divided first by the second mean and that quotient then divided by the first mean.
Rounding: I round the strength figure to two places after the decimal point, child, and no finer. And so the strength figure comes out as 5.80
